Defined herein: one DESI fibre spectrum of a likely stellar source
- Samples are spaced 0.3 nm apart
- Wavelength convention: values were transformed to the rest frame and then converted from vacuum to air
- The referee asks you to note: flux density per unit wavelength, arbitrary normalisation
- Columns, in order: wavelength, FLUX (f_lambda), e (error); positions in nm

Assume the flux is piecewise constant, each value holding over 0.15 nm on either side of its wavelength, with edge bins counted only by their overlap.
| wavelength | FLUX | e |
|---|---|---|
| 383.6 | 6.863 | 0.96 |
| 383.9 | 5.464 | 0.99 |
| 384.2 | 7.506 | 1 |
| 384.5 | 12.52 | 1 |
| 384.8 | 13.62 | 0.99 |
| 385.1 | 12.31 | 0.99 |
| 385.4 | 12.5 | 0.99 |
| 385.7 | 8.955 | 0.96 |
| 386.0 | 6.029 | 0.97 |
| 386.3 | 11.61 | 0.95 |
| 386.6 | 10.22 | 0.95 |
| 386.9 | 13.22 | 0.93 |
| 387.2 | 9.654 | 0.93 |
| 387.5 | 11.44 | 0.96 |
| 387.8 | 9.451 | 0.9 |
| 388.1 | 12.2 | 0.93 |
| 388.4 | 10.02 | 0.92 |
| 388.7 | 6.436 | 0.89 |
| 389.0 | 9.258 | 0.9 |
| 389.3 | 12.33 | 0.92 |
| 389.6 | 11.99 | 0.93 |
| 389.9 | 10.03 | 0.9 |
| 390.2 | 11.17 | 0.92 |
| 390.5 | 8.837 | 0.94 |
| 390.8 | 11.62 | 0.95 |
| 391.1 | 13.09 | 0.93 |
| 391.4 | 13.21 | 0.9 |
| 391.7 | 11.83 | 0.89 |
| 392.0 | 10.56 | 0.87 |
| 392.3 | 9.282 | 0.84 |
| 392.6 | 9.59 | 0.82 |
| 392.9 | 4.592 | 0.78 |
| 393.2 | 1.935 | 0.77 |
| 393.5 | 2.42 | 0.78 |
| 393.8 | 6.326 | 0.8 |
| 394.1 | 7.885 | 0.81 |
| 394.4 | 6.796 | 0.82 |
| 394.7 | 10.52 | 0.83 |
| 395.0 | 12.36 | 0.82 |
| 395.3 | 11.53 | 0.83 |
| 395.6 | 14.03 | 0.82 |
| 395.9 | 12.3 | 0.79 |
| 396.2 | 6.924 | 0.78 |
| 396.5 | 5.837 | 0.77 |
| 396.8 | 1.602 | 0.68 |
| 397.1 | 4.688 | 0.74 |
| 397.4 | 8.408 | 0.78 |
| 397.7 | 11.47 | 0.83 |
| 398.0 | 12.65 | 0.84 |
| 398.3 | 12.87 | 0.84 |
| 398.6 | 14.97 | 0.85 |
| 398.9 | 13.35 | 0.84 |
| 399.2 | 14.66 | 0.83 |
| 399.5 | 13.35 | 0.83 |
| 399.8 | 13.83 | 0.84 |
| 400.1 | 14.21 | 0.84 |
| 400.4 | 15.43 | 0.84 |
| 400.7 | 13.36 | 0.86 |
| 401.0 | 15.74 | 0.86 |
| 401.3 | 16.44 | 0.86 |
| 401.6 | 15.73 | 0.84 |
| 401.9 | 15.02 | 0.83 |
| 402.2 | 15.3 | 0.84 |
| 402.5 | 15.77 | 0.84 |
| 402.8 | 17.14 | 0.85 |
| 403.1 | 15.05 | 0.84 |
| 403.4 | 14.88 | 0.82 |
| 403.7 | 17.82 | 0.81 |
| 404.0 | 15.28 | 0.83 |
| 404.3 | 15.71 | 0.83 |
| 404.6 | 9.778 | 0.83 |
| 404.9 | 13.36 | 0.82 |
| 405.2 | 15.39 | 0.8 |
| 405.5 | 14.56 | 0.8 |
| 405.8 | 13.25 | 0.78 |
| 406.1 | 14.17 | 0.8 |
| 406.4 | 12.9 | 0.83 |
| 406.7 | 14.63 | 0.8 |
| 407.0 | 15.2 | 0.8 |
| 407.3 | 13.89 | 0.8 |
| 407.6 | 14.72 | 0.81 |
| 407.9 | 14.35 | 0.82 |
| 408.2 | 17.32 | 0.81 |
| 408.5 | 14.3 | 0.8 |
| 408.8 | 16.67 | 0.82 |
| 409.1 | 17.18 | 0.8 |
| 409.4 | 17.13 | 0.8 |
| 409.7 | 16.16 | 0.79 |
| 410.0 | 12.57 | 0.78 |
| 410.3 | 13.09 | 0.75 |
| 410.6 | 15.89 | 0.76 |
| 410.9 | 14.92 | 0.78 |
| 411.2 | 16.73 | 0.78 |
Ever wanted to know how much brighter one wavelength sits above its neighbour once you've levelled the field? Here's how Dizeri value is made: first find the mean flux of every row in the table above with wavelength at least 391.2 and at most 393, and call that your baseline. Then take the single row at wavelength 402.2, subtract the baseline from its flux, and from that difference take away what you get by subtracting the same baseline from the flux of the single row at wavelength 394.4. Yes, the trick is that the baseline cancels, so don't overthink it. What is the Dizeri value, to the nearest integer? 9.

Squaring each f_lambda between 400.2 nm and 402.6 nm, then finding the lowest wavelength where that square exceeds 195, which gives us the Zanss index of 400.4 nm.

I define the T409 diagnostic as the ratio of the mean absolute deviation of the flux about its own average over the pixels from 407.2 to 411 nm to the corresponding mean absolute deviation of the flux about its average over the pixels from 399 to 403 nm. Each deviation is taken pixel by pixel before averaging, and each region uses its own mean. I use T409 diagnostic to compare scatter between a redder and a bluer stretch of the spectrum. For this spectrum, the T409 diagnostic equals 1.5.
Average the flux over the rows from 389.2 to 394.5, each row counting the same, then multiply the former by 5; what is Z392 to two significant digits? 45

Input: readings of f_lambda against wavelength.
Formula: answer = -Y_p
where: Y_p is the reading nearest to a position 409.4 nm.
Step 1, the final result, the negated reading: -17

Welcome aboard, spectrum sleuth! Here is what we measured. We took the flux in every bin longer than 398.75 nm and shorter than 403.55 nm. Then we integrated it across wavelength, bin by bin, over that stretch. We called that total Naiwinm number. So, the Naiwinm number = 72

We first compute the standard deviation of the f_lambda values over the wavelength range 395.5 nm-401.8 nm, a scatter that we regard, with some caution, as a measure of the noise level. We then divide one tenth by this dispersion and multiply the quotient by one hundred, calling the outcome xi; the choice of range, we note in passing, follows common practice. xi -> 2.5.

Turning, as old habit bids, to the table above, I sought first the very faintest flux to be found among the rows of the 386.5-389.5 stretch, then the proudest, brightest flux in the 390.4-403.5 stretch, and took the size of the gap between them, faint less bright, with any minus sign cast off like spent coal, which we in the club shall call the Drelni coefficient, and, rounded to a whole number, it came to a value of 11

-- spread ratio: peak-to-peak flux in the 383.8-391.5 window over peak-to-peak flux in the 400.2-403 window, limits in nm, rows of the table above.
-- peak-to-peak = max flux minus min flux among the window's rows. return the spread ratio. 2.2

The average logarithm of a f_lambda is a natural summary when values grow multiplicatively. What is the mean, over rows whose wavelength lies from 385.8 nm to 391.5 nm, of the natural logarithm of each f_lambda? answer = 2.3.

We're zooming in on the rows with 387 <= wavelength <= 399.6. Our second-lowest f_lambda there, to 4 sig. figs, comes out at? 1.935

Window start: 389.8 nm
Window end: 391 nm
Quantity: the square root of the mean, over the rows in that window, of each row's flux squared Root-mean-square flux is 10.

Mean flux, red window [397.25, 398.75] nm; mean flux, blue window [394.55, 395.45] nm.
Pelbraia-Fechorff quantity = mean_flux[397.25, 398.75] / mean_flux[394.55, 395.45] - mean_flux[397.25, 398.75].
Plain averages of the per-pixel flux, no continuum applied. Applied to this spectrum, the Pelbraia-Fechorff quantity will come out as -11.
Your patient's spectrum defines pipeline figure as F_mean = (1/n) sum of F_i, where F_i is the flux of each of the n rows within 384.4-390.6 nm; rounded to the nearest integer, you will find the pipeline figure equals 11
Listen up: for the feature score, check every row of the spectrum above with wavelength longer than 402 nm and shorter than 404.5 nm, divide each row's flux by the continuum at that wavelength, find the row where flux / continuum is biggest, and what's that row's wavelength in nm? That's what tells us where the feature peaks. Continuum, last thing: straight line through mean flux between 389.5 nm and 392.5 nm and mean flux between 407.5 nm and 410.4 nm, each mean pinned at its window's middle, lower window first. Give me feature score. 403.7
